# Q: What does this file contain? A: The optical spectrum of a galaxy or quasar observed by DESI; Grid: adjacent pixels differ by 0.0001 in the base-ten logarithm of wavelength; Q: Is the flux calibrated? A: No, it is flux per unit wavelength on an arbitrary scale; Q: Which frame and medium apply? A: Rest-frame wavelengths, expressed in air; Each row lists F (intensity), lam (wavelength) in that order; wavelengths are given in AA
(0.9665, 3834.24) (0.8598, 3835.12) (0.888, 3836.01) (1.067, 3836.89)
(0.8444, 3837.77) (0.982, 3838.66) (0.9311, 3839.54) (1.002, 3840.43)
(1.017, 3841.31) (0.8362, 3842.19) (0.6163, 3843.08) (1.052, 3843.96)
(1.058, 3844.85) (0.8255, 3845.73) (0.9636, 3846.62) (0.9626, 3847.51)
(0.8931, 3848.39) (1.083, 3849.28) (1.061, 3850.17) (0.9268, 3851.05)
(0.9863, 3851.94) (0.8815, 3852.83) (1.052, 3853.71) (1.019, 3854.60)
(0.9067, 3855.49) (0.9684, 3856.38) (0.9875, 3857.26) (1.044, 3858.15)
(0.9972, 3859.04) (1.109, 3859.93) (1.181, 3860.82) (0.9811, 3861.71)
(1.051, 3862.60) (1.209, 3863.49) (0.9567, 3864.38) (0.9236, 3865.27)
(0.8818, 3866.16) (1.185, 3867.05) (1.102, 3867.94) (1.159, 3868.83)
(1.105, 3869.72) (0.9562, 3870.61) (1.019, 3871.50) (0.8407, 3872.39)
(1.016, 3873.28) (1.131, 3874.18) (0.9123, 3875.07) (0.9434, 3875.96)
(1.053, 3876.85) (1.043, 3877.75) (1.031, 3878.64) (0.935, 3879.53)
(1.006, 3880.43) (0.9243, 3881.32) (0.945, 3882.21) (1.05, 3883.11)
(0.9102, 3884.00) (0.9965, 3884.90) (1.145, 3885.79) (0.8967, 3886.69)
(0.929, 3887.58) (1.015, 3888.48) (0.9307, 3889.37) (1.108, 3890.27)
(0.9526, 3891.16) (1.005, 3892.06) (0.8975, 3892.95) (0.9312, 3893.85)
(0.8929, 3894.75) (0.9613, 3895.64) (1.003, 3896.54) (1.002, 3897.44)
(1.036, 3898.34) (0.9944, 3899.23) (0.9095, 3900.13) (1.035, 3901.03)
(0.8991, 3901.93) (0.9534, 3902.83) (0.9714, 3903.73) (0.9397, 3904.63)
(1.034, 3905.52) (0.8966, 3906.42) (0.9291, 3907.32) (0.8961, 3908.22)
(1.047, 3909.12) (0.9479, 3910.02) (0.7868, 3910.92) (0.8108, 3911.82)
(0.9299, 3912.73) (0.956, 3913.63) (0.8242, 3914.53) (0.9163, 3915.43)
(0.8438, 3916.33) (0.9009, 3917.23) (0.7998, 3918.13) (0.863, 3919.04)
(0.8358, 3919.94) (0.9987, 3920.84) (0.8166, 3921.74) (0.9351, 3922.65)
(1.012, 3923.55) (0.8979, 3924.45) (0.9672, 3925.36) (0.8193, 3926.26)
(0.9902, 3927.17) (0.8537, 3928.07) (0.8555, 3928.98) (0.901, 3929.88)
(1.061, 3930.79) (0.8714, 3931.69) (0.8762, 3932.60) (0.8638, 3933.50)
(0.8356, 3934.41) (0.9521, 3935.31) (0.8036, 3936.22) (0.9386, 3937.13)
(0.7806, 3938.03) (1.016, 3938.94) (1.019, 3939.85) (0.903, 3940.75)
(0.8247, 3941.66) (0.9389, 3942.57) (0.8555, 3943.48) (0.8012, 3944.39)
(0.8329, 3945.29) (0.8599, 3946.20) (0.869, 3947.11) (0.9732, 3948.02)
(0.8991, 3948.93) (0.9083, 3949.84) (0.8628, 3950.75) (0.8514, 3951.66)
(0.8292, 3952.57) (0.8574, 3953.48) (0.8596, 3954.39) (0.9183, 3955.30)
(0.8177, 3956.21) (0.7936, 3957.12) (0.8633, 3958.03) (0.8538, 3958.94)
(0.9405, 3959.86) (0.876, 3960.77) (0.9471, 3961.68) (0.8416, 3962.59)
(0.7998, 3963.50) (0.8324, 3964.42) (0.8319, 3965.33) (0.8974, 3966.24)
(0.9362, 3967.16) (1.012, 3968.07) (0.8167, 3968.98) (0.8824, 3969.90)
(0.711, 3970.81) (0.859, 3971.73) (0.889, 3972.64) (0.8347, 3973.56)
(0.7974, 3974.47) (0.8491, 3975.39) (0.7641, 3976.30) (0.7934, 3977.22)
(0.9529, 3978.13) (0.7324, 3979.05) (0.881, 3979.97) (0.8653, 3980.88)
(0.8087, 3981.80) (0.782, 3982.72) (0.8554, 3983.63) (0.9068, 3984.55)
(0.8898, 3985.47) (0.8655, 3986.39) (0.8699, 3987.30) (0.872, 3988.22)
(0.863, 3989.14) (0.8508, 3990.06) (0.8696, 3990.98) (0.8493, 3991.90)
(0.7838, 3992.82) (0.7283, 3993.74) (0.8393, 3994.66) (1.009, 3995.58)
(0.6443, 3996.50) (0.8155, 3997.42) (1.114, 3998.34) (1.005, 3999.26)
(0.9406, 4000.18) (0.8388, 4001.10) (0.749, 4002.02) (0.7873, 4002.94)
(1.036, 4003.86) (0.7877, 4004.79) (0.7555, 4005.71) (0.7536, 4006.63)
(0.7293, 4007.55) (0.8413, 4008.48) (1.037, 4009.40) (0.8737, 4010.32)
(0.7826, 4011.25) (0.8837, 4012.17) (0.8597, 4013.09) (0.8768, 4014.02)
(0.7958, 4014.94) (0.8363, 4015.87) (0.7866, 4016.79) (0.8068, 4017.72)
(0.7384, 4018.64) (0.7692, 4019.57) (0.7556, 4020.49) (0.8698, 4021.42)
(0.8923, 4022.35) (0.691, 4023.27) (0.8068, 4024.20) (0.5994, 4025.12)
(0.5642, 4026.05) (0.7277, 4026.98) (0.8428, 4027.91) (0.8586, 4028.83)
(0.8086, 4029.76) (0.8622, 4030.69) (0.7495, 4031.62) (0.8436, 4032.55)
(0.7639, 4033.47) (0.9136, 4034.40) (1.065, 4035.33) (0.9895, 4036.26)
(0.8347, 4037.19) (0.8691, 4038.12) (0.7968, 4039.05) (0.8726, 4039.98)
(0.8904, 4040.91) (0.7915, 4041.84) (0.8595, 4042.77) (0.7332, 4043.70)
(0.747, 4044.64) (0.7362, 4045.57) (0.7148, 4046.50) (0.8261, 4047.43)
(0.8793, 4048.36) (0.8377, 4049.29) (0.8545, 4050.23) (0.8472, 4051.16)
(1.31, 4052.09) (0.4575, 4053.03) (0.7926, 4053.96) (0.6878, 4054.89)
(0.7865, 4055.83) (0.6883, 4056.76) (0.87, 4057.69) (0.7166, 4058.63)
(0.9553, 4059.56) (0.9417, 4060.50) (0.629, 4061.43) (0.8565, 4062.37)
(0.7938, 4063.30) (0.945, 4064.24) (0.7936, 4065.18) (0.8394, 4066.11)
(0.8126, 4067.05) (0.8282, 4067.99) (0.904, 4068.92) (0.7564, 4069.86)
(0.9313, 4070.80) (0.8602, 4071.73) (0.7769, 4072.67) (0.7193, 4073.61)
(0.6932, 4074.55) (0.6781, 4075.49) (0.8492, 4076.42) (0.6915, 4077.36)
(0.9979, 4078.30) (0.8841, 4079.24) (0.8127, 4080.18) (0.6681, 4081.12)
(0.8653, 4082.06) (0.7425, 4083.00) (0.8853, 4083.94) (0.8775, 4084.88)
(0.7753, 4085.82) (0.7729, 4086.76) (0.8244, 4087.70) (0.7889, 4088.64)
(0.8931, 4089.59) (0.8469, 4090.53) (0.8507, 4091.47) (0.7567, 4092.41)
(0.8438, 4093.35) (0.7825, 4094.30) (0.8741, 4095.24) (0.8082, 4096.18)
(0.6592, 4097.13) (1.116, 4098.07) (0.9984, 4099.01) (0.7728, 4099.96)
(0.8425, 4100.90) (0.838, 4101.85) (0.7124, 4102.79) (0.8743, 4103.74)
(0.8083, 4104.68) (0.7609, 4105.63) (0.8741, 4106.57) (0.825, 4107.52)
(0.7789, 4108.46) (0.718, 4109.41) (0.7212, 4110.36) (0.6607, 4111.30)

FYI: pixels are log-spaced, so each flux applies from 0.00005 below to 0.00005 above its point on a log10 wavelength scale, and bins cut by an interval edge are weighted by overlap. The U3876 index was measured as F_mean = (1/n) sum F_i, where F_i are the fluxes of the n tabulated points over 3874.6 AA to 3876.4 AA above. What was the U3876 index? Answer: 0.93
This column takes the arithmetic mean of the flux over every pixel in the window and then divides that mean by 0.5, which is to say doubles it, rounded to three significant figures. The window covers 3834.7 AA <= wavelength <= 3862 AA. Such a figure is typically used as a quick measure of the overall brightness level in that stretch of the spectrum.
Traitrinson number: 1.93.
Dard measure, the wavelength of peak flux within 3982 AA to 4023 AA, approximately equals 3998.34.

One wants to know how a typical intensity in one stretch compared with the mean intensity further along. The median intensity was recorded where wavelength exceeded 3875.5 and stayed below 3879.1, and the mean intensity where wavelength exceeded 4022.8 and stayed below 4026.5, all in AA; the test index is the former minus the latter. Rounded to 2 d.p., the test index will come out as 0.37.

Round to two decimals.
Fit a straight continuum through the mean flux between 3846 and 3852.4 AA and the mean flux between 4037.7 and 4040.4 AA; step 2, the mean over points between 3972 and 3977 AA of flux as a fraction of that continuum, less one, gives -0.07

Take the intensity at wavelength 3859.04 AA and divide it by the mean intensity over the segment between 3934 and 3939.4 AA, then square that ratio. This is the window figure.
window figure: 1.26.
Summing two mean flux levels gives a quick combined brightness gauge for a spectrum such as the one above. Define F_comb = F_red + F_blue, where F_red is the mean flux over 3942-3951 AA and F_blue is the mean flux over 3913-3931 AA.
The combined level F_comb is 1.78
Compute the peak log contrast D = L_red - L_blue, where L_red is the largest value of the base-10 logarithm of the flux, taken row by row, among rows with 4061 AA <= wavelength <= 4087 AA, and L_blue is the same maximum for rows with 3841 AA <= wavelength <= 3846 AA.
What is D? -0.03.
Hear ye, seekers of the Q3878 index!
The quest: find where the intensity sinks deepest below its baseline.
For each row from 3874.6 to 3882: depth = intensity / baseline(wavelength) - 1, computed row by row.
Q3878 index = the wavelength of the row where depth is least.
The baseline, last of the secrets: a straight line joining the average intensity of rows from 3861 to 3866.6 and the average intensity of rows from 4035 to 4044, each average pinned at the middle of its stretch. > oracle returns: 3875.07 AA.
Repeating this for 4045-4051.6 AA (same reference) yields 4046.50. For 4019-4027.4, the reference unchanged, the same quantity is 4026.05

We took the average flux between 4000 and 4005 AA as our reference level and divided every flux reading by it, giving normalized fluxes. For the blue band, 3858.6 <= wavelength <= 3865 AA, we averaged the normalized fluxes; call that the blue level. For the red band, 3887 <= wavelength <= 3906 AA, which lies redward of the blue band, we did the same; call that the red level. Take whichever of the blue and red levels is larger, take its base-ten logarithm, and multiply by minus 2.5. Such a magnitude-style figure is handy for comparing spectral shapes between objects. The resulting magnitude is -0.24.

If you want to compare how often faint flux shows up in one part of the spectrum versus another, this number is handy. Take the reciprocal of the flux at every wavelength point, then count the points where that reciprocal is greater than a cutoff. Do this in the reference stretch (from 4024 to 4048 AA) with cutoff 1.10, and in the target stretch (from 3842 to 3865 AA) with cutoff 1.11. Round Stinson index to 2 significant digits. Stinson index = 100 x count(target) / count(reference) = 22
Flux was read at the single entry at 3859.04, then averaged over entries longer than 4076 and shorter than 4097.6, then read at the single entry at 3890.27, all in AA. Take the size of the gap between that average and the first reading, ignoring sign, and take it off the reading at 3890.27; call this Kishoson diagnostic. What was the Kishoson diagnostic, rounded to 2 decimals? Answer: 0.93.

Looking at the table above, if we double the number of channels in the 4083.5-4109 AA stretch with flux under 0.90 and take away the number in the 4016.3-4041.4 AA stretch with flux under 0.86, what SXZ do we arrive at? 32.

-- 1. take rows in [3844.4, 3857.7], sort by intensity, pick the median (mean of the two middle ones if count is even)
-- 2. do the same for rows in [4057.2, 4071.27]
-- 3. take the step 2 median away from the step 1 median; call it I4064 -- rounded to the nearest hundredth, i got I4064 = 0.13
